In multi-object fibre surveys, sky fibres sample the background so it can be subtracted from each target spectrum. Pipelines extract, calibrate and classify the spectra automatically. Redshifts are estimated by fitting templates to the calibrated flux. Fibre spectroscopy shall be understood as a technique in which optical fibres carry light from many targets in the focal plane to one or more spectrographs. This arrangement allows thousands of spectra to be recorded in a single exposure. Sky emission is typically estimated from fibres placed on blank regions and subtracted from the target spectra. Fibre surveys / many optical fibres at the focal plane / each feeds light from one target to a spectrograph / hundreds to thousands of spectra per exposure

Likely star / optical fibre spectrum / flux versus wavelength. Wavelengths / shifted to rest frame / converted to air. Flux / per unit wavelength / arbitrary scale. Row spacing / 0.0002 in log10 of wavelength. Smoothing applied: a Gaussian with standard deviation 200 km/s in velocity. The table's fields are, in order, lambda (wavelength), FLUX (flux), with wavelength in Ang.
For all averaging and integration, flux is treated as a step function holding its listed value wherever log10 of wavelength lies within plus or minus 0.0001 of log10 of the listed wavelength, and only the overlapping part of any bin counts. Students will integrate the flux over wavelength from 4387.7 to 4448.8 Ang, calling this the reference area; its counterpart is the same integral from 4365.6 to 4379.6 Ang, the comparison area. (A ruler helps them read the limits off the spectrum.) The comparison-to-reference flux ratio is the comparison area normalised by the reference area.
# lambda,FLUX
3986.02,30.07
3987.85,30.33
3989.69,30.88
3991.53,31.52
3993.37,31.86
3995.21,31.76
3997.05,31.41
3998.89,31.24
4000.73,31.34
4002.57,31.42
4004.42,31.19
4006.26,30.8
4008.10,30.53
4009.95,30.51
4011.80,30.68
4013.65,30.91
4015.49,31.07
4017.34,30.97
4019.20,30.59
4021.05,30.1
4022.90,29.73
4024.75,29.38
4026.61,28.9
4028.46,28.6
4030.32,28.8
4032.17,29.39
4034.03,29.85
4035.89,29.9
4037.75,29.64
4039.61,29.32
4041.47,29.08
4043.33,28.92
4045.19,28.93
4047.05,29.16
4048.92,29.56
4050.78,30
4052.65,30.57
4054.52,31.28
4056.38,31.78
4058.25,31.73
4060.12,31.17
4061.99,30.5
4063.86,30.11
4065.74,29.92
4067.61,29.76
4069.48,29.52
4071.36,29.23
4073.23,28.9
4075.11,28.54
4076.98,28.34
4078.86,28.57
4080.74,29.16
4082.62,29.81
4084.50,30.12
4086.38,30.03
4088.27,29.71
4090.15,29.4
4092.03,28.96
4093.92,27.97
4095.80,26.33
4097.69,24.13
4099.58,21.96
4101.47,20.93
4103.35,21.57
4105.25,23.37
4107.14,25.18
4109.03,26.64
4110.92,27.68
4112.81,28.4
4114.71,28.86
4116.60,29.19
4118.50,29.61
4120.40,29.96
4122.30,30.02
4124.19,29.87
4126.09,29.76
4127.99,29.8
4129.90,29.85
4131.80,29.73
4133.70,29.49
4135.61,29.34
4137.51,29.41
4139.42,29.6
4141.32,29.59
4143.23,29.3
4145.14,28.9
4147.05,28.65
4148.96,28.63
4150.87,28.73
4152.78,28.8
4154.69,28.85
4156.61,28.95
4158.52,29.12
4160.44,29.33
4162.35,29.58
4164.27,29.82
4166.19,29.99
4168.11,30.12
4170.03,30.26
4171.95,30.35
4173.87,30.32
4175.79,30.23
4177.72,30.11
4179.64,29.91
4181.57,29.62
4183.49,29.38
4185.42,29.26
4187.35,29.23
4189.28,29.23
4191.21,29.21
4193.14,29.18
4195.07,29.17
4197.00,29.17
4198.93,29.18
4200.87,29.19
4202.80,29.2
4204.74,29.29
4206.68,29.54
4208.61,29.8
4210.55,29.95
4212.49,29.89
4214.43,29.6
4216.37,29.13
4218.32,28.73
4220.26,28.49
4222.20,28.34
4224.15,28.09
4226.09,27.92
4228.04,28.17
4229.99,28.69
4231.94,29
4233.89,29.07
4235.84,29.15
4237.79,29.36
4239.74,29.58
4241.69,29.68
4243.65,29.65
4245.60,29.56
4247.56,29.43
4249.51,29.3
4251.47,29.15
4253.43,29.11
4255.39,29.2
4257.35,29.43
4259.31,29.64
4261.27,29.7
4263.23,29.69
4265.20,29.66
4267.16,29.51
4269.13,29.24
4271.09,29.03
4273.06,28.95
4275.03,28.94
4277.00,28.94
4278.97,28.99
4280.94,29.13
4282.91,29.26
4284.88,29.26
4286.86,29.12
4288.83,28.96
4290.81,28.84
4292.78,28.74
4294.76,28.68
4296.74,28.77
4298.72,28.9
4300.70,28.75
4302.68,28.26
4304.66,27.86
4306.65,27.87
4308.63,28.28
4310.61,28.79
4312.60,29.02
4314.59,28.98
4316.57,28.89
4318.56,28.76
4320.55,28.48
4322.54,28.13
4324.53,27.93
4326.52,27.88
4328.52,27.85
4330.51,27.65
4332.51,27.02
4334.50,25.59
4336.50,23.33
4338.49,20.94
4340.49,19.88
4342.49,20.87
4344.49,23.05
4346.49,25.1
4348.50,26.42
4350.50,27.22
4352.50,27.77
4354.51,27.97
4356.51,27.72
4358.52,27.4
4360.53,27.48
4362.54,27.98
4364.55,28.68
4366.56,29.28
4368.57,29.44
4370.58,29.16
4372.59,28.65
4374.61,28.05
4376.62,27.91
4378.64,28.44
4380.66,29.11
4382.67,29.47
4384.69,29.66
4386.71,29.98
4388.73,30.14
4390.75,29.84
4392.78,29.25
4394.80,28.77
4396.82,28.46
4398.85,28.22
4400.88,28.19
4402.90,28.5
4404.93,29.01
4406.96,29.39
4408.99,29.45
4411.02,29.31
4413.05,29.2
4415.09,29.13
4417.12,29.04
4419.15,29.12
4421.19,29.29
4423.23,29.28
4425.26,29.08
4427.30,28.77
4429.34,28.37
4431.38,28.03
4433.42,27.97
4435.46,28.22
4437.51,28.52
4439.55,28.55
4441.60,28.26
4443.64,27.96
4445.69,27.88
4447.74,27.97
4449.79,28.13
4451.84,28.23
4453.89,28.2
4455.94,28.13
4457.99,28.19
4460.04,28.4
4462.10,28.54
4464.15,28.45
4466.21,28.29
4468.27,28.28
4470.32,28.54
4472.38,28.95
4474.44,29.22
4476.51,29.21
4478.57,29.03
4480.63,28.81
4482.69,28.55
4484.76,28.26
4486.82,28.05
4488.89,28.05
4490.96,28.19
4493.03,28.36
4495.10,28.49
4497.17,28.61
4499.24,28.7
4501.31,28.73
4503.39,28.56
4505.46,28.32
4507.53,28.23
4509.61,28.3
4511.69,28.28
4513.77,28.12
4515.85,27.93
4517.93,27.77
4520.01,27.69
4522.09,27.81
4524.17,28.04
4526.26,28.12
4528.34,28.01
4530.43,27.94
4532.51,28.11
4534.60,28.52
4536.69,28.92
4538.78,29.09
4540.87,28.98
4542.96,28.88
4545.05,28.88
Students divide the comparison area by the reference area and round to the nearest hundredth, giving 0.23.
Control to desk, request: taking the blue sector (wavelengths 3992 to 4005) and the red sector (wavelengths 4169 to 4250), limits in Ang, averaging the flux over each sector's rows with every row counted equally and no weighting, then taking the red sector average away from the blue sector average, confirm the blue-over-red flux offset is 2.1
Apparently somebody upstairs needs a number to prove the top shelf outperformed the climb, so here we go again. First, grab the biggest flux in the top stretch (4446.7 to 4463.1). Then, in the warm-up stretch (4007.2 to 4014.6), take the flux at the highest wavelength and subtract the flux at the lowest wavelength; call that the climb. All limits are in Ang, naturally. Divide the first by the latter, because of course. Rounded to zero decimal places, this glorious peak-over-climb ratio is 75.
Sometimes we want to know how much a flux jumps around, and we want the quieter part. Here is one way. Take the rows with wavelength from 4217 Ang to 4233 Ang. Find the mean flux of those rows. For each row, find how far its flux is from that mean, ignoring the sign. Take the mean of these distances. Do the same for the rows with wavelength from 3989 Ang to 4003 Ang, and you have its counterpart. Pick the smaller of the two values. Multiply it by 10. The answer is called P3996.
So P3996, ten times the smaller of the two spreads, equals 2.1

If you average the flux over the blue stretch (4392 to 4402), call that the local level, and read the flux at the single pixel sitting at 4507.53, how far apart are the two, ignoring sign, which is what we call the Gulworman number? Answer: 0.35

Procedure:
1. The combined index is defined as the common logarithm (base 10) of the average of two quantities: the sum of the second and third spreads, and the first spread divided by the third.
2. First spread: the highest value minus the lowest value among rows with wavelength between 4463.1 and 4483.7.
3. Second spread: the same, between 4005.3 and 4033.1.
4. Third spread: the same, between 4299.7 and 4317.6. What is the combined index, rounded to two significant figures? 0.35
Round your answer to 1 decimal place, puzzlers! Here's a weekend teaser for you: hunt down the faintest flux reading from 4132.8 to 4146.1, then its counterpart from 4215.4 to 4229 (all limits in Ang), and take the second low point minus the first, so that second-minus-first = -1.0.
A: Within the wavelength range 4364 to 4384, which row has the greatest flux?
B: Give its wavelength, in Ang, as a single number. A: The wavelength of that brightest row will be 4382.67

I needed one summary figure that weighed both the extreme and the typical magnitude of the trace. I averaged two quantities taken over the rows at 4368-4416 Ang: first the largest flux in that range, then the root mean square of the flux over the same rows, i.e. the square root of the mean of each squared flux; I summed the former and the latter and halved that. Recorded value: 29.6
